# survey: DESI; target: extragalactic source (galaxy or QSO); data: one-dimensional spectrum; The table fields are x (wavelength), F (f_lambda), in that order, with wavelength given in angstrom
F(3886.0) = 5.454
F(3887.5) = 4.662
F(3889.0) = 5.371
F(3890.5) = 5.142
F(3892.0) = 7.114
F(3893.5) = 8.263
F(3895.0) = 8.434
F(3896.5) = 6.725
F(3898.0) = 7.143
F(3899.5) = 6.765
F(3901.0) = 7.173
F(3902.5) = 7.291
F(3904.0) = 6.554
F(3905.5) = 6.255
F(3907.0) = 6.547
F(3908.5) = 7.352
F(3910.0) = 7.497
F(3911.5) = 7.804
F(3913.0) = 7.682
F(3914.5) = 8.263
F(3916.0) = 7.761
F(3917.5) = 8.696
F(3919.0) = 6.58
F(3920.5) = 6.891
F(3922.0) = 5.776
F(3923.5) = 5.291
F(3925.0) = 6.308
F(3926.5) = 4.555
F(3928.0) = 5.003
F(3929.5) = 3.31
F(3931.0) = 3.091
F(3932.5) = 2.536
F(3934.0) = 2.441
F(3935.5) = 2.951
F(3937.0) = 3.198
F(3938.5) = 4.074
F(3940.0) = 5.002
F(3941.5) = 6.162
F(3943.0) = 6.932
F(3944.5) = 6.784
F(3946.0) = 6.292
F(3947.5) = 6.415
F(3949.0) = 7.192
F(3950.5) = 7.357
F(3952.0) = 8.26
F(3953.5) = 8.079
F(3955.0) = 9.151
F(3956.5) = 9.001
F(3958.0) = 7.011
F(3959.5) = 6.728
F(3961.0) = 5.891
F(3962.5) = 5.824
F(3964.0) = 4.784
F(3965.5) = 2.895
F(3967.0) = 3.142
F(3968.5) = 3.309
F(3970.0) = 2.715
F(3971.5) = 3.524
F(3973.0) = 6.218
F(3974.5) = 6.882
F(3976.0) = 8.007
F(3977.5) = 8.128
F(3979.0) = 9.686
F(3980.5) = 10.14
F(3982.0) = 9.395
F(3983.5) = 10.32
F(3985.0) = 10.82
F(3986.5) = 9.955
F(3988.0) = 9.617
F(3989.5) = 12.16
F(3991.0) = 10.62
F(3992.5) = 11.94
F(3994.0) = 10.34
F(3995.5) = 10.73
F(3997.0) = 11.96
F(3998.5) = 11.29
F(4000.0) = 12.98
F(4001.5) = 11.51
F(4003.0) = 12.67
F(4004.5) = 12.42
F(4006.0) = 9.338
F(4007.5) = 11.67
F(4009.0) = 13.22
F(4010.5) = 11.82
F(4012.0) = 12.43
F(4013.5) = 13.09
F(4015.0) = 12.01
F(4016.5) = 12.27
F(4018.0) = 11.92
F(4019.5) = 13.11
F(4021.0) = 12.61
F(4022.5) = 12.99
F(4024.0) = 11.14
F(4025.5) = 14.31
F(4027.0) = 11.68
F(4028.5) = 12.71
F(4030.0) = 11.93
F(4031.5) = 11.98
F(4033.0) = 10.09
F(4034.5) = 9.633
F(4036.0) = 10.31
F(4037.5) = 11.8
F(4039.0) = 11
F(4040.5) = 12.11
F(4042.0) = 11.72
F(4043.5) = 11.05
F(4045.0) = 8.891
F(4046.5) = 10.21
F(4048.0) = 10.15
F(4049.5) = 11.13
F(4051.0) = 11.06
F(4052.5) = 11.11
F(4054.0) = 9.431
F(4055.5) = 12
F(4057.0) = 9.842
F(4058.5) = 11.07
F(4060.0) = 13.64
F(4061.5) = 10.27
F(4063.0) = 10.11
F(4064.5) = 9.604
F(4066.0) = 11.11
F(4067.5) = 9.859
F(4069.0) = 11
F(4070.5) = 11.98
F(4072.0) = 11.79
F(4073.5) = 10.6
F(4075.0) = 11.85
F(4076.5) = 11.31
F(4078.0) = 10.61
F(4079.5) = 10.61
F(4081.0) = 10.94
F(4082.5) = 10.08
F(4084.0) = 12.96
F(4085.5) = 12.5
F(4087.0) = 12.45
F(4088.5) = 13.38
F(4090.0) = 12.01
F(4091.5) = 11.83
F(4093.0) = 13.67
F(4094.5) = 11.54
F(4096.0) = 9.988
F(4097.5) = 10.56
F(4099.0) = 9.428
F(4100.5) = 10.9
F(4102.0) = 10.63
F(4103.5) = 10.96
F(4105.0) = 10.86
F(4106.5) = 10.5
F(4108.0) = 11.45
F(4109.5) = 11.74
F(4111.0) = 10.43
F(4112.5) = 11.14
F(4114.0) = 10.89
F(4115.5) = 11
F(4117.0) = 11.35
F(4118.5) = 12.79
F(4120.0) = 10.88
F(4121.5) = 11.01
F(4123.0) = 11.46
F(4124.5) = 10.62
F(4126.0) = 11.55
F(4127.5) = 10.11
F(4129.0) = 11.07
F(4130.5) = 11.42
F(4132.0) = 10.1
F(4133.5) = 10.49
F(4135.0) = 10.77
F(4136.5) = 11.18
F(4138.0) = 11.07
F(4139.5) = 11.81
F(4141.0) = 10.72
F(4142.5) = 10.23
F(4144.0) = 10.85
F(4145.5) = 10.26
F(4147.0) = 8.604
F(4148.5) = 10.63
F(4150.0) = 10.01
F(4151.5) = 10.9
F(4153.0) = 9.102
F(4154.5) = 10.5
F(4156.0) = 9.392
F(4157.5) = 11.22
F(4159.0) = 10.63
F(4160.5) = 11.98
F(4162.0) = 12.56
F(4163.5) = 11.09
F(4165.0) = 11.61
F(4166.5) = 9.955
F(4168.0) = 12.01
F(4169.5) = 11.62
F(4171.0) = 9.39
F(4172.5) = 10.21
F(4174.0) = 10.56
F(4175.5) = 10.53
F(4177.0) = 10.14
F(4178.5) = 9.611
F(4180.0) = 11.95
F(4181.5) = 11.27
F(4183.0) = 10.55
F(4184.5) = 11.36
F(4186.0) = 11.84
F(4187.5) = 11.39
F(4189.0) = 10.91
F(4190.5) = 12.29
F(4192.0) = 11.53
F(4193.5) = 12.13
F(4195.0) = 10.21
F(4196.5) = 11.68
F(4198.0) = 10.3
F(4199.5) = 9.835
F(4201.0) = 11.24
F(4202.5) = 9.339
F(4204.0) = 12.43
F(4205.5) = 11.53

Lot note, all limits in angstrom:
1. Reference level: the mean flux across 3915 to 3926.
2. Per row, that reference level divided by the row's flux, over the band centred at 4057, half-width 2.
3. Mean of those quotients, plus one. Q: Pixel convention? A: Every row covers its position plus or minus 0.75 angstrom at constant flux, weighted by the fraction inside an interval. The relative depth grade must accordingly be 1.62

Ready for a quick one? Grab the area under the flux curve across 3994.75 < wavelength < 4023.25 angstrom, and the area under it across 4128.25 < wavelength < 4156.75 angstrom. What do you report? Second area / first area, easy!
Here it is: 0.87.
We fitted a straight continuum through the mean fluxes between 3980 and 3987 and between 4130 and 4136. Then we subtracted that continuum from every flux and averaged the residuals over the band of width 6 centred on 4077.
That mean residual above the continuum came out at 0.6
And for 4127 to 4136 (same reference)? 0.0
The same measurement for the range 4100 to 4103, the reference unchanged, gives 0.2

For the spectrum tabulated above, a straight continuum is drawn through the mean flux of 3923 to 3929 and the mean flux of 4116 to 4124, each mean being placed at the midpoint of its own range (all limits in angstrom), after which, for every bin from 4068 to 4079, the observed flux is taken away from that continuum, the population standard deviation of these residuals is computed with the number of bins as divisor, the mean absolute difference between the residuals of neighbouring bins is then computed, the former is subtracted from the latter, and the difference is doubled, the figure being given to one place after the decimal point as 0.5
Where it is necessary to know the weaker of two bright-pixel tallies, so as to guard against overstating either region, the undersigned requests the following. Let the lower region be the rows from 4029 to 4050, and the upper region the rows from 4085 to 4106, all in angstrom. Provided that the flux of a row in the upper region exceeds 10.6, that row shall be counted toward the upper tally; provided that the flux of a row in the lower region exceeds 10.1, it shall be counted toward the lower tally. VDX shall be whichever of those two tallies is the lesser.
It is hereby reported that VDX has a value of 11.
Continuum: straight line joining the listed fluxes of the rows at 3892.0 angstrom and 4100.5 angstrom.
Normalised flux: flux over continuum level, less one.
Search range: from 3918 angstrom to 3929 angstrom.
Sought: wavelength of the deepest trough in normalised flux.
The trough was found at 3926.5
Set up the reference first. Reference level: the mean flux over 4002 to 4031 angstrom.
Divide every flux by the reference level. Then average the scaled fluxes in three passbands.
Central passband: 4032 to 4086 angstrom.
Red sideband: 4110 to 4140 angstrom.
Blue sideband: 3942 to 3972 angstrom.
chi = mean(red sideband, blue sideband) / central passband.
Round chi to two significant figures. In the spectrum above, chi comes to 0.78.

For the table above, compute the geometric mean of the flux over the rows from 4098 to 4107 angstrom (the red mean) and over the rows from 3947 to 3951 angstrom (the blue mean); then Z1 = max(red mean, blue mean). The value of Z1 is 10.5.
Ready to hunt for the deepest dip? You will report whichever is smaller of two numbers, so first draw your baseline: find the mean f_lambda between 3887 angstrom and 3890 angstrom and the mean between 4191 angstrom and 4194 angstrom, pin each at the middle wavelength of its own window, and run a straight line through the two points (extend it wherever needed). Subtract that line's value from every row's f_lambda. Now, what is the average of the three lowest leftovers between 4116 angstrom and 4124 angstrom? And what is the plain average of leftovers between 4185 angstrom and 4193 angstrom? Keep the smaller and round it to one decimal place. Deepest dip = -0.2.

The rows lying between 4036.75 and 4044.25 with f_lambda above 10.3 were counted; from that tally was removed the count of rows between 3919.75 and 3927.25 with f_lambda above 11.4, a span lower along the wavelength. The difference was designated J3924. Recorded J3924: 5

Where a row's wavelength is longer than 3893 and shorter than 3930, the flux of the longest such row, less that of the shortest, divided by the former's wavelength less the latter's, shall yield -0.14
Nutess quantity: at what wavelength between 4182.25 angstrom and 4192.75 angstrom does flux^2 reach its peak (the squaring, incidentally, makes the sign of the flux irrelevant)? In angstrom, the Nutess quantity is 4190.5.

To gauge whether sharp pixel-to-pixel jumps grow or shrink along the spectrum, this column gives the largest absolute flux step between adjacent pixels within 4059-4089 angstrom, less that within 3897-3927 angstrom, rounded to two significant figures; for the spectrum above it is 1.3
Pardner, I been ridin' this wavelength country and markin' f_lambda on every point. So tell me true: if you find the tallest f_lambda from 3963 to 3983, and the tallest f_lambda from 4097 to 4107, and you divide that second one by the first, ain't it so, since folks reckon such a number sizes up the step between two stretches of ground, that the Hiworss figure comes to 1.08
